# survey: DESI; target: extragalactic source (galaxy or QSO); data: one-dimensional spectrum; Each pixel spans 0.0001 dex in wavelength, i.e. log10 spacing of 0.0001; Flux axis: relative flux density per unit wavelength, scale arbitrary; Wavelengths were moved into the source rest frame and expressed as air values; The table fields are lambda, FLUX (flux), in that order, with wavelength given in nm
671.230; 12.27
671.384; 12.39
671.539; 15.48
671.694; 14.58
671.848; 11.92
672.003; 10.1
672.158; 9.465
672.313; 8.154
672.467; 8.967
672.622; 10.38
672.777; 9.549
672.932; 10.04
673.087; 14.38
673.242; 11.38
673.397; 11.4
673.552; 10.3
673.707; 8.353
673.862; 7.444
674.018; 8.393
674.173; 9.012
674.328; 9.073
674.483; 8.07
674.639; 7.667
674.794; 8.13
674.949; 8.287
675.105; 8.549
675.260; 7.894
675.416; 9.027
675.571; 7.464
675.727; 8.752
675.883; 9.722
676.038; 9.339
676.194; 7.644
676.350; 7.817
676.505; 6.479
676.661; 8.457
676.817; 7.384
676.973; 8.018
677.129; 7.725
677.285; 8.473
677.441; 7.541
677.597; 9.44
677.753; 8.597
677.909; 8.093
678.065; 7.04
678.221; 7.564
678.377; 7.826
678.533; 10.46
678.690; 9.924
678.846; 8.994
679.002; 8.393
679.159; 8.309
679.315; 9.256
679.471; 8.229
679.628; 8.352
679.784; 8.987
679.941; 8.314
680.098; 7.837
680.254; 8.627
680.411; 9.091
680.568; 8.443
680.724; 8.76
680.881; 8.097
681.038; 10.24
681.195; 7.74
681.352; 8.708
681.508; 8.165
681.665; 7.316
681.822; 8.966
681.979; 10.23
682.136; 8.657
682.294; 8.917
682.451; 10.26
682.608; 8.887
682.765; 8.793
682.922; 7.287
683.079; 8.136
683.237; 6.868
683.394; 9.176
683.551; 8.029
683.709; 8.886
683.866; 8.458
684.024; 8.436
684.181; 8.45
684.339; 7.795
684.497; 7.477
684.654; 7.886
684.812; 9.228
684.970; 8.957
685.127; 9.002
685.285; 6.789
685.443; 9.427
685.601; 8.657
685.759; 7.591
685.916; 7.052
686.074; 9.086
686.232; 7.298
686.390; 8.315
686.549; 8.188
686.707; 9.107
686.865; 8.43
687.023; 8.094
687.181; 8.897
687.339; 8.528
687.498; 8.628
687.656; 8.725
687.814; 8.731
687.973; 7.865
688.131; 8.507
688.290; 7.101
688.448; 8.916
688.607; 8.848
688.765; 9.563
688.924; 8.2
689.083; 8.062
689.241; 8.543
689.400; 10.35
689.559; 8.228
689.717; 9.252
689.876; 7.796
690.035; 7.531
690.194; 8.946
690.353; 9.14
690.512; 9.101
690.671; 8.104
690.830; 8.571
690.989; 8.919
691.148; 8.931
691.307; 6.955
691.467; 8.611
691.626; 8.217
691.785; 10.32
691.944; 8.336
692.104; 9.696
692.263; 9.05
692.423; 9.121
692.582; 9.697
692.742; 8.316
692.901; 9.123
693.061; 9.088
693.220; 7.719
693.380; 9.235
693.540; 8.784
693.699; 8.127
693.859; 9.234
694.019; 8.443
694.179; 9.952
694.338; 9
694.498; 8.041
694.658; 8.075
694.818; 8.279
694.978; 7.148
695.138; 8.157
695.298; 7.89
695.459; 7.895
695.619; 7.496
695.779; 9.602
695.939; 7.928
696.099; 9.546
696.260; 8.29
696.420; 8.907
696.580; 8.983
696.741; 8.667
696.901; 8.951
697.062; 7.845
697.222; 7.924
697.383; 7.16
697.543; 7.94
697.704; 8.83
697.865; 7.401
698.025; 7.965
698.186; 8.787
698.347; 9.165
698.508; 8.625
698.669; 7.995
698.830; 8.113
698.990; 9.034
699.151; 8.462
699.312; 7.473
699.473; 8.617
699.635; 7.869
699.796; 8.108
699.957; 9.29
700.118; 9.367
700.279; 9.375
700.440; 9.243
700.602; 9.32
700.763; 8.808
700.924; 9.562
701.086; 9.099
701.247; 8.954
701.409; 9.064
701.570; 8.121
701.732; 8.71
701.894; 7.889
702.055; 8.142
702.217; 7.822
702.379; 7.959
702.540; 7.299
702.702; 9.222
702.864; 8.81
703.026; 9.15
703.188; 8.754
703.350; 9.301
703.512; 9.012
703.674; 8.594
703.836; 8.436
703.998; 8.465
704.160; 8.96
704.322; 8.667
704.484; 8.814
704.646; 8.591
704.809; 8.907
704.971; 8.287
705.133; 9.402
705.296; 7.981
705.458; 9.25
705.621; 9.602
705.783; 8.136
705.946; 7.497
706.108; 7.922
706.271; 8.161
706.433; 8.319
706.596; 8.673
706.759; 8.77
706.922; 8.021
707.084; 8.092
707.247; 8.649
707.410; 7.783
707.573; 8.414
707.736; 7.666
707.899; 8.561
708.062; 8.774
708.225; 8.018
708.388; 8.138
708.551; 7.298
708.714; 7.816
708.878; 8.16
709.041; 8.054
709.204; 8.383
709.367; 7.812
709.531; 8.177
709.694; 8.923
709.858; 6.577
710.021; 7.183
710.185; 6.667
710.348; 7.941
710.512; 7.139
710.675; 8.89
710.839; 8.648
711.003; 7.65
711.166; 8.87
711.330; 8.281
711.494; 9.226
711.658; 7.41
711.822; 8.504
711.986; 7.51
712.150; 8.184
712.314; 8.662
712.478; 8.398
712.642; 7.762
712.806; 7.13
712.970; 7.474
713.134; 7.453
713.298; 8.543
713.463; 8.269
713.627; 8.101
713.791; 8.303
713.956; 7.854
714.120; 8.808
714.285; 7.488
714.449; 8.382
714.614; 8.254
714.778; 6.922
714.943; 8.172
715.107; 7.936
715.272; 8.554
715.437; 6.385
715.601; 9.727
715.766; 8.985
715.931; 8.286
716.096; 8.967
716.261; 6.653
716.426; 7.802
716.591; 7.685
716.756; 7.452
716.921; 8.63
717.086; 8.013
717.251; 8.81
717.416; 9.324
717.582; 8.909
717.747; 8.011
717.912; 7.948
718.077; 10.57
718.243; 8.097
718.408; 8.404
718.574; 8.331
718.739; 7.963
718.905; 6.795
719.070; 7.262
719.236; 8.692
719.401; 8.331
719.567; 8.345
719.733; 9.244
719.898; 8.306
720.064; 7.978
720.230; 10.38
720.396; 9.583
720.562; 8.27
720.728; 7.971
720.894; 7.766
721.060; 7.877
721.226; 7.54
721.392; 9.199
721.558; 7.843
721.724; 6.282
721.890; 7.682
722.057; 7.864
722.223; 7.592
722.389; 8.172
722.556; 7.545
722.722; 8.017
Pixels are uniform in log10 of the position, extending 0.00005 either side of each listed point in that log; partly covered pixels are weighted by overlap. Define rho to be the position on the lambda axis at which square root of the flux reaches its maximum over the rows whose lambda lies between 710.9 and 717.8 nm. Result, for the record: 715.601 nm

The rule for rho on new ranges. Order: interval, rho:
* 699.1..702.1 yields 700.924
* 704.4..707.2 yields 705.621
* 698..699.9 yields 698.347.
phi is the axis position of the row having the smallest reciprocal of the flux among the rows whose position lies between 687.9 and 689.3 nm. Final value 688.765 nm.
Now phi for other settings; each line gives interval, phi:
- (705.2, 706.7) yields 705.621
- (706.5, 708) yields 706.759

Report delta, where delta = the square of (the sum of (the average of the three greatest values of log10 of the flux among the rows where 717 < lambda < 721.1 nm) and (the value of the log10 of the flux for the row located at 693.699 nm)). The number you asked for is 3.68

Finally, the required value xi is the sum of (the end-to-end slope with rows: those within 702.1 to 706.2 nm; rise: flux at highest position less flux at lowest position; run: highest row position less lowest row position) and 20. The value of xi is 20.0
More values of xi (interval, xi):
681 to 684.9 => 19.7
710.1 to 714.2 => 20.5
